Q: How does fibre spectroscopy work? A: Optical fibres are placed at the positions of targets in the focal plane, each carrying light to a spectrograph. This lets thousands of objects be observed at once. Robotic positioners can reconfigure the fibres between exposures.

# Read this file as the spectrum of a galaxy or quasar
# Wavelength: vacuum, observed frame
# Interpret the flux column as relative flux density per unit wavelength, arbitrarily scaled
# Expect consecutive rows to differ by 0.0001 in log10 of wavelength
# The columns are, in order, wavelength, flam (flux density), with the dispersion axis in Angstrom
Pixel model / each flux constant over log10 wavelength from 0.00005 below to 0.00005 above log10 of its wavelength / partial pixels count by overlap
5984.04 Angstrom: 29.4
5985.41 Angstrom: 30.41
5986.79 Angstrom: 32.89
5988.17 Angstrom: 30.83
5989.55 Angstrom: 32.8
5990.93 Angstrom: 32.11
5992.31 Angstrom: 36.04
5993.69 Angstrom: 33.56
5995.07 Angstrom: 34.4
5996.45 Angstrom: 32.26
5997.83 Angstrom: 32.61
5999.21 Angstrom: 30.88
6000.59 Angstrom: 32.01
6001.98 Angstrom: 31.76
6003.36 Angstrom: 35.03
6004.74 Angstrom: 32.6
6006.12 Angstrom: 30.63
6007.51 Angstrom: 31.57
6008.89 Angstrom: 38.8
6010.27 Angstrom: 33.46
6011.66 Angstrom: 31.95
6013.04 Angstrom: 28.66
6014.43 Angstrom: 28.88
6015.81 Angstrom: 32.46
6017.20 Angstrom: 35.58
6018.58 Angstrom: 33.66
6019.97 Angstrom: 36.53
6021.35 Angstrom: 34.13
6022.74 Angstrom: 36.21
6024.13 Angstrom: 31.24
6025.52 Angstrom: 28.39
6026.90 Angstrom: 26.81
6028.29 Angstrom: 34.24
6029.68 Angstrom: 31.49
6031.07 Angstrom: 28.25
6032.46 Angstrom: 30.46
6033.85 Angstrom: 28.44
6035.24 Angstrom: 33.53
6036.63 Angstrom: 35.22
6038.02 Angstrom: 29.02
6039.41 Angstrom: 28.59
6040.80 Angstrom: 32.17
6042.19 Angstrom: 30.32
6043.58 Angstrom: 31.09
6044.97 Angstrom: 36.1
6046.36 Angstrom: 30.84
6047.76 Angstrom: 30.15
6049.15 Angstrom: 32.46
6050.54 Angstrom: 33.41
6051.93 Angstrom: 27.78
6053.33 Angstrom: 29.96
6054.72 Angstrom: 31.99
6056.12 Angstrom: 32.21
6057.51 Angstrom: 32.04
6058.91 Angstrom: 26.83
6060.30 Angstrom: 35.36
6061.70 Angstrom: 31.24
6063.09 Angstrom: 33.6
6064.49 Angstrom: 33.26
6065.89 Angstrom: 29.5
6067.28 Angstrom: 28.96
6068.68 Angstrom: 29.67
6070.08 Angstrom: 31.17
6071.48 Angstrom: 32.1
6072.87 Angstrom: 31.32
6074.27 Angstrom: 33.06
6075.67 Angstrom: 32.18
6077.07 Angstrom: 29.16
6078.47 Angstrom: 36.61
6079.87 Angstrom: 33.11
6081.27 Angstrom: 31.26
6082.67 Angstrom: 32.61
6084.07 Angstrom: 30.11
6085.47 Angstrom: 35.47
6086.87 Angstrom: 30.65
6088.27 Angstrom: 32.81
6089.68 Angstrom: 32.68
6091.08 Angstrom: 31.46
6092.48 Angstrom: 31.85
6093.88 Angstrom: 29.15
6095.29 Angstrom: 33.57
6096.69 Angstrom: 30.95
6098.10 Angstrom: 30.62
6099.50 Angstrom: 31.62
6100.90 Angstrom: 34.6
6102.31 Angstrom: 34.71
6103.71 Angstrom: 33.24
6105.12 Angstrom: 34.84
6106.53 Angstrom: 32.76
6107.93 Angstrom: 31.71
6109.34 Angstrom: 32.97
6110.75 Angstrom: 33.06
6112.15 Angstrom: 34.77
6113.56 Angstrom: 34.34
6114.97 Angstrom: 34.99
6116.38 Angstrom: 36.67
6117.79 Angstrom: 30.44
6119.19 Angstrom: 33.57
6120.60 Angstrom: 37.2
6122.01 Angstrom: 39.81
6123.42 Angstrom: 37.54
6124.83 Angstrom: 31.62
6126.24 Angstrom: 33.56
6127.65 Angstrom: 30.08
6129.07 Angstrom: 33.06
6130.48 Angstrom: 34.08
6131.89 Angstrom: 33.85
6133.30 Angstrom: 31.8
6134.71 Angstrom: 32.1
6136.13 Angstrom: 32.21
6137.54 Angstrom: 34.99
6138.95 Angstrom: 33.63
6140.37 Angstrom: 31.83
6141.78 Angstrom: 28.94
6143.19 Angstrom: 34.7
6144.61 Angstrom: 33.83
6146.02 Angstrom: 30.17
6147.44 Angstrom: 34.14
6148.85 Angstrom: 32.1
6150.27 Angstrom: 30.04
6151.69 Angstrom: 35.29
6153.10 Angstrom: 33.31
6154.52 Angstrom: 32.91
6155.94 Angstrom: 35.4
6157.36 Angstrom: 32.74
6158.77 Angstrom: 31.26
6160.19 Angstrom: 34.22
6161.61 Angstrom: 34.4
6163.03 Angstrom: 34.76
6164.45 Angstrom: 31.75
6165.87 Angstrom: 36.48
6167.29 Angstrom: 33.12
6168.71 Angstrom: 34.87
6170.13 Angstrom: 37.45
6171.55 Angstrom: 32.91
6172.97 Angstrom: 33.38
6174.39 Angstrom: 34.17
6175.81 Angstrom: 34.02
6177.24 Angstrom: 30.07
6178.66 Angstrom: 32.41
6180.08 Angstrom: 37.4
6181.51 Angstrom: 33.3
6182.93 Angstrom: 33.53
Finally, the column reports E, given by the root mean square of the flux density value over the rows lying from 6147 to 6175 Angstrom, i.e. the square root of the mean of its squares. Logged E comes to 33.8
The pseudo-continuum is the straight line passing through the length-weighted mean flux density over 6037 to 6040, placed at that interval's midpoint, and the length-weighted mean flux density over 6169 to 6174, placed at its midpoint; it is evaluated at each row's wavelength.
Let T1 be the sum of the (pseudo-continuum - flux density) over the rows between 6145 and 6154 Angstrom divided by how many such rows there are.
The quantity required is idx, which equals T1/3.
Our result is 0.4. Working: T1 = 1.3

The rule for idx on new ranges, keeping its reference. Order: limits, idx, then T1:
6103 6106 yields -0.7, -2.0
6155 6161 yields 0.2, 0.7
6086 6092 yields -0.2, -0.5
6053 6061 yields -0.4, -1.2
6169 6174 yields 0.0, 0.0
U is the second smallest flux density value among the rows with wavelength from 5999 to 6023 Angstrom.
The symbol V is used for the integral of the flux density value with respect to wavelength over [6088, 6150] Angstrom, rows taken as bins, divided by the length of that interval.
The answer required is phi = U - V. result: -4.2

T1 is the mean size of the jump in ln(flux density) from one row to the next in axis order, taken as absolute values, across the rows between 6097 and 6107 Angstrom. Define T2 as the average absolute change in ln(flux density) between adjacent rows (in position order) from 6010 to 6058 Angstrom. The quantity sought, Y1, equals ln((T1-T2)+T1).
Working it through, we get -5.0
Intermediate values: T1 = 0.046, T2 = 0.086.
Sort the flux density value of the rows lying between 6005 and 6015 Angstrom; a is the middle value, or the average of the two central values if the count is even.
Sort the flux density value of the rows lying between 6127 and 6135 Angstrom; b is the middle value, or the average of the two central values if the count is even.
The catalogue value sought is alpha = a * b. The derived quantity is 1029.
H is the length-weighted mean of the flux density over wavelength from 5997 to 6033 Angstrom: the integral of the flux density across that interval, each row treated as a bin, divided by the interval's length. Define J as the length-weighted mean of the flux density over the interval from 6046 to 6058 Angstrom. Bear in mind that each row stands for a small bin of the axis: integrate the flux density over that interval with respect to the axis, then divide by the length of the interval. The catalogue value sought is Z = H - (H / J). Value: 31.2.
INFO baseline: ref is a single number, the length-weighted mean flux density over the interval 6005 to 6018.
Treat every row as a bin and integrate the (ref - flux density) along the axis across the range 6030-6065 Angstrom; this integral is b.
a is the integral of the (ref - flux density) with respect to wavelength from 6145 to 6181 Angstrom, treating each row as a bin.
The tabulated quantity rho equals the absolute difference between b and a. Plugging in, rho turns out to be 78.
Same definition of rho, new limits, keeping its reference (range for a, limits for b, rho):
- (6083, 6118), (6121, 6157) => 16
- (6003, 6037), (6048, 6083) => 24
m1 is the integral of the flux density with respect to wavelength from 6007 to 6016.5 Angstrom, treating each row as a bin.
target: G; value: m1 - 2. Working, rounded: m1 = 307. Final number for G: 305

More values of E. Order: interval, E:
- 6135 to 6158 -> 32.9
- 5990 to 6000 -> 33.2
